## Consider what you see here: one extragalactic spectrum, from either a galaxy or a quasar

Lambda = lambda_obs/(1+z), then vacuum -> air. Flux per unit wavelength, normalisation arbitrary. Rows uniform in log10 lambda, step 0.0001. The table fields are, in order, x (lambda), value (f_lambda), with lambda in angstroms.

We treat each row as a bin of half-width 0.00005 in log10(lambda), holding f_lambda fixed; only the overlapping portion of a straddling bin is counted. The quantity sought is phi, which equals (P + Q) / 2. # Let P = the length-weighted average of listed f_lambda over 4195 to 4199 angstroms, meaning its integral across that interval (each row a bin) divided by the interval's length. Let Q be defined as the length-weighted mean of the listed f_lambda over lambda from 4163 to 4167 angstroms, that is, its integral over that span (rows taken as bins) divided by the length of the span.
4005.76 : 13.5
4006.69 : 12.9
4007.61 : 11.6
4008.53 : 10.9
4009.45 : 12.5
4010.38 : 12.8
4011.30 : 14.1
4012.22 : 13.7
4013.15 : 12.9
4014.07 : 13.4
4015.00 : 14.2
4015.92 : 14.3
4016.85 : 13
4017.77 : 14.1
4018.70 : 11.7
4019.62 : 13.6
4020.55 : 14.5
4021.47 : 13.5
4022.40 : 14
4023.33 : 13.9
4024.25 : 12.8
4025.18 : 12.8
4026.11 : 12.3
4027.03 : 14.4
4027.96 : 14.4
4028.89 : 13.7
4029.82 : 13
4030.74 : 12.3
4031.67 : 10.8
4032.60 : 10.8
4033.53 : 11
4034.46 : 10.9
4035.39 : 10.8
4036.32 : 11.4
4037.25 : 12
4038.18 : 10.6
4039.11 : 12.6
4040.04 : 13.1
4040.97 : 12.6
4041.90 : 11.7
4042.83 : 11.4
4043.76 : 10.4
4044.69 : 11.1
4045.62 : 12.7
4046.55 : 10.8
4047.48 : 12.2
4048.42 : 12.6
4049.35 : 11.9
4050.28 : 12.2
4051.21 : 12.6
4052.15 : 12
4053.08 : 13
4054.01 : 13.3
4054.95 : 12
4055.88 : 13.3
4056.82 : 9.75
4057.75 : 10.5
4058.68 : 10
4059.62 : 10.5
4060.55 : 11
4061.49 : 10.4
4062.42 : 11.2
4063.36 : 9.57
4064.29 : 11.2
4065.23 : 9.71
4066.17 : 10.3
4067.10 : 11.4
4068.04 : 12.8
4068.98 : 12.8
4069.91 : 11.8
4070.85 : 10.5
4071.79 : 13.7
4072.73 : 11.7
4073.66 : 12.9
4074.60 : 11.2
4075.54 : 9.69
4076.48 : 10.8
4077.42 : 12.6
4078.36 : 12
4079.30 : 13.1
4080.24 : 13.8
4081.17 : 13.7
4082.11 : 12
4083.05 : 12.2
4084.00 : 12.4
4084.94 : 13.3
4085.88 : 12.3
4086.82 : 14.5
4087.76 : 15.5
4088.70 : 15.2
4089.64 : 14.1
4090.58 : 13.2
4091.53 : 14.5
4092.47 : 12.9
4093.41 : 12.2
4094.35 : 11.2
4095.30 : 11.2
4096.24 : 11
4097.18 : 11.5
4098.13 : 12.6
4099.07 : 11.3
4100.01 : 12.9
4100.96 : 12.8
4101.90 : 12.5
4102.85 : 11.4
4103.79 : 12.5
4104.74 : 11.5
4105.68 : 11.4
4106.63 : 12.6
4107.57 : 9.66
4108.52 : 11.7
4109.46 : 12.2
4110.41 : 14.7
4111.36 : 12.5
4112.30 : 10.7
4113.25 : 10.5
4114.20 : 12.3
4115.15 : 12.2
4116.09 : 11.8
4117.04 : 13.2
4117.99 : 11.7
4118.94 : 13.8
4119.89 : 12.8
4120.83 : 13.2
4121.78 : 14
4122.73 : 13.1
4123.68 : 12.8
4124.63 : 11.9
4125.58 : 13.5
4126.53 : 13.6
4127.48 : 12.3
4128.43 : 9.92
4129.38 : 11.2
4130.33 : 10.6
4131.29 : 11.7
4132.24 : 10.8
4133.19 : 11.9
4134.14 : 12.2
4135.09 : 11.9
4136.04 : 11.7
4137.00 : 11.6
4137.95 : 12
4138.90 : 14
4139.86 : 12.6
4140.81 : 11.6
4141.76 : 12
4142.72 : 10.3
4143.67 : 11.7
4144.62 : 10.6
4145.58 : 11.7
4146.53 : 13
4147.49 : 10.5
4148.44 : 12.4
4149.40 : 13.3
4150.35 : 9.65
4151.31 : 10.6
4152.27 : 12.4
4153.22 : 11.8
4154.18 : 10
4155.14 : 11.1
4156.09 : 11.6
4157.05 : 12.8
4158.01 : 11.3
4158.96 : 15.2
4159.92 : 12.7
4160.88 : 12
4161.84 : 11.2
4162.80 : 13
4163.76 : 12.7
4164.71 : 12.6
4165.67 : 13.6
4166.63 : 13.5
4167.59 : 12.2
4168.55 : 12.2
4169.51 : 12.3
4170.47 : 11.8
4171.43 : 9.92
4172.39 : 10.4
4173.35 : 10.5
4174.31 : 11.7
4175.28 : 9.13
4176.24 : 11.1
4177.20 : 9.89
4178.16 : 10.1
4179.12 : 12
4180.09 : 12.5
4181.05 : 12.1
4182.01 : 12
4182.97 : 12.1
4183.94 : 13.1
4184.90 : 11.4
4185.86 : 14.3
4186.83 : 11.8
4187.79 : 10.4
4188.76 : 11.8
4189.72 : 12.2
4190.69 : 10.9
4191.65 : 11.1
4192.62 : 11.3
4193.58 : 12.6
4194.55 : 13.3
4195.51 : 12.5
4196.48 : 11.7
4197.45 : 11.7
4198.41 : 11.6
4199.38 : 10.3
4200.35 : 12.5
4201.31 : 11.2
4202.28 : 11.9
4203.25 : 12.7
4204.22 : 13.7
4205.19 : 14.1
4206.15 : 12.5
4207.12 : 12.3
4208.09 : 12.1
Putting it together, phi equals 12.5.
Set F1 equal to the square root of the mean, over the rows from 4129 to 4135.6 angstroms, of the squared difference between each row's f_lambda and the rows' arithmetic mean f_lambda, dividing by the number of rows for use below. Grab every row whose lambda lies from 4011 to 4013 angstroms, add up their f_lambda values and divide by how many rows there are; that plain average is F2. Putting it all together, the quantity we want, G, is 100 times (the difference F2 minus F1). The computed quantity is 1334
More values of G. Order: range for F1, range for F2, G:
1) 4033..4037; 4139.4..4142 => 1184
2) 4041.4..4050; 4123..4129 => 1159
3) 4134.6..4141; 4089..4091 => 1285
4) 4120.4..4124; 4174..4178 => 1001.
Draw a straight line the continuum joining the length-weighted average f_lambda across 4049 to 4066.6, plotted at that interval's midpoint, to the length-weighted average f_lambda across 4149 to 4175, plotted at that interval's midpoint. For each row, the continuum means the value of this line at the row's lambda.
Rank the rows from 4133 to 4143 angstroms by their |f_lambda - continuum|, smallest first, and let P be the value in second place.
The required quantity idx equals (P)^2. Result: 0.02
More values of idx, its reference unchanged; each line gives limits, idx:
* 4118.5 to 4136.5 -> 0.00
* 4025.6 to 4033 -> 0.11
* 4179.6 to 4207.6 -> 0.01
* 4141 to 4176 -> 0.01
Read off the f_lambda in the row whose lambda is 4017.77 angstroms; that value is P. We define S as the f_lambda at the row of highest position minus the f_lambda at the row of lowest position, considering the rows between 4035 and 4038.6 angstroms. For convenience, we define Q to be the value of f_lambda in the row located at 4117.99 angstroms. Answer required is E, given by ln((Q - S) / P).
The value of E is -0.17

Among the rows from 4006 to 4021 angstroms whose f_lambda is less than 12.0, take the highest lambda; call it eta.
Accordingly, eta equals 4018.70 angstroms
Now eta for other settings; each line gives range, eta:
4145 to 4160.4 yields 4158.01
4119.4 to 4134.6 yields 4133.19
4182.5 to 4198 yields 4197.45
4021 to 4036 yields 4035.39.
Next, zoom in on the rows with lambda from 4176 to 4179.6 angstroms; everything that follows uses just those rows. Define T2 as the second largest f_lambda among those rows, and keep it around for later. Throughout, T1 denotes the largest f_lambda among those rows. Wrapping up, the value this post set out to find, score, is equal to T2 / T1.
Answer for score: 0.925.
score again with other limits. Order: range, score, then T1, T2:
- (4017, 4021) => 0.972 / 14.5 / 14.1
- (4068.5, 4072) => 0.934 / 13.7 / 12.8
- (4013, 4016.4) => 0.993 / 14.3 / 14.2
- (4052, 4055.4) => 0.977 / 13.3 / 13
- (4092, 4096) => 0.946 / 12.9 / 12.2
